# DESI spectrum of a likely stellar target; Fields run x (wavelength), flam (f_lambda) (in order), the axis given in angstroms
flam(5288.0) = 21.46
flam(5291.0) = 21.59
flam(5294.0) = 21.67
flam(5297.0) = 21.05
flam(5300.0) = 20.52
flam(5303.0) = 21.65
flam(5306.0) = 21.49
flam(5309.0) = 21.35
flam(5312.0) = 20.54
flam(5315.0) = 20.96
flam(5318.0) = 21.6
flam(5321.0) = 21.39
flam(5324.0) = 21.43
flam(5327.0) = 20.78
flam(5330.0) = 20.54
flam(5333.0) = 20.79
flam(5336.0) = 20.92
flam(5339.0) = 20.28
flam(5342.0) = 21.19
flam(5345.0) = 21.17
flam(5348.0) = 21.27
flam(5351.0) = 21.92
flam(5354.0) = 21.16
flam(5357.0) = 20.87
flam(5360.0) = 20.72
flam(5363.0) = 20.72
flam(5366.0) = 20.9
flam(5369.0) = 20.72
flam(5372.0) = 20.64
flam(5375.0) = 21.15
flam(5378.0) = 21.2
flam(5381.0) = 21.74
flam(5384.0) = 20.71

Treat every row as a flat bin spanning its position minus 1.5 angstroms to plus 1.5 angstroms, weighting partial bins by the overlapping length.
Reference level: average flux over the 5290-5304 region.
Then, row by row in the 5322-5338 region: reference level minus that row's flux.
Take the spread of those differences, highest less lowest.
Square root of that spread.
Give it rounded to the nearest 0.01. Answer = 0.94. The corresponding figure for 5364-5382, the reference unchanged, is 1.05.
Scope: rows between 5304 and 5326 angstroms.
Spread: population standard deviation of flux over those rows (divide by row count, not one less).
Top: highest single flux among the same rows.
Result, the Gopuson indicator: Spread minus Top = -21.3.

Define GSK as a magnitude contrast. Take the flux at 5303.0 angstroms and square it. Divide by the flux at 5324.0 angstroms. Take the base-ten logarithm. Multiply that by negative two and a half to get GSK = -3.35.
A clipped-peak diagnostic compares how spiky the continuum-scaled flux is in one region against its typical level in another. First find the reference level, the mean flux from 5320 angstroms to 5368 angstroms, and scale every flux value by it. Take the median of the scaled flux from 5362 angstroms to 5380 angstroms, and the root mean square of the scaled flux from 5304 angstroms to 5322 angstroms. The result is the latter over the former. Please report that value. 1.020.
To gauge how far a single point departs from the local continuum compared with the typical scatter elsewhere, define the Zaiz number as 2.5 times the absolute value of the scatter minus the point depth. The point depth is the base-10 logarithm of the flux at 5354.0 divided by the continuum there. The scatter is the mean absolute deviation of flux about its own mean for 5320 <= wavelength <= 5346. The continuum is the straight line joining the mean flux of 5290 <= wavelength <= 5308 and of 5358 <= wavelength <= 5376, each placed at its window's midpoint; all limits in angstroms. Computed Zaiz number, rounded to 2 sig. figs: 0.77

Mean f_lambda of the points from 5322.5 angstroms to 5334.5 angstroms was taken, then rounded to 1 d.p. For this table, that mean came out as 20.9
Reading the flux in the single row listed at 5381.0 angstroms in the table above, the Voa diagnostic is 21.74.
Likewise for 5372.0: 20.64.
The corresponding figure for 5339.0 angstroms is 20.28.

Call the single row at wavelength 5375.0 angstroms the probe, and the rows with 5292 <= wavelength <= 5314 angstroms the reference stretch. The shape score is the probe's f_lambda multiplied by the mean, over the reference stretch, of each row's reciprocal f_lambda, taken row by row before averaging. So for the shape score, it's 1.00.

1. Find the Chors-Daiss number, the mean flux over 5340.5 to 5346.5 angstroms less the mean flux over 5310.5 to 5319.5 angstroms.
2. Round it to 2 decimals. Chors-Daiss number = 0.15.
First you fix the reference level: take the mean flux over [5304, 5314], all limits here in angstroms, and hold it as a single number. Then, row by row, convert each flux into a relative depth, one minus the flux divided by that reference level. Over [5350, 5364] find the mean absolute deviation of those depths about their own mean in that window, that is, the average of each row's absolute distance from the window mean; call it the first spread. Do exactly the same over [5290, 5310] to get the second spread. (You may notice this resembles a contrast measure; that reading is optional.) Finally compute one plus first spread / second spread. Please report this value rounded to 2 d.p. 2.18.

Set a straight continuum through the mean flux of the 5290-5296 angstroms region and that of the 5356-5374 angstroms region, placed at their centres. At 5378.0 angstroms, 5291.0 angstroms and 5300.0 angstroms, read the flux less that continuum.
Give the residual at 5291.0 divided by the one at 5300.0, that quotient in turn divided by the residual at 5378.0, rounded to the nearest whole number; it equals 0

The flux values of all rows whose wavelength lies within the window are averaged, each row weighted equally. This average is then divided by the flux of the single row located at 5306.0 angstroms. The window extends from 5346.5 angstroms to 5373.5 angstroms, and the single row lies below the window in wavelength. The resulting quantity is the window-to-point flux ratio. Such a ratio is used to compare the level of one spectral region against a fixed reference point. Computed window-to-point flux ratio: 0.977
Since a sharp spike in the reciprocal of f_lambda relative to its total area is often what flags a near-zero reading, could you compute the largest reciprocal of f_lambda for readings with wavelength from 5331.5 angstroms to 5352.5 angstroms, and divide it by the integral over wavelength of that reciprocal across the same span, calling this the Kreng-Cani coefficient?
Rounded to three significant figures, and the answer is 0.0495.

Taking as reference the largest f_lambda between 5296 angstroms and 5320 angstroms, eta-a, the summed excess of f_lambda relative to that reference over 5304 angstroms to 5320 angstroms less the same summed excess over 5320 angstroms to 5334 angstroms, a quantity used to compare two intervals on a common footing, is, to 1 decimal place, 1.0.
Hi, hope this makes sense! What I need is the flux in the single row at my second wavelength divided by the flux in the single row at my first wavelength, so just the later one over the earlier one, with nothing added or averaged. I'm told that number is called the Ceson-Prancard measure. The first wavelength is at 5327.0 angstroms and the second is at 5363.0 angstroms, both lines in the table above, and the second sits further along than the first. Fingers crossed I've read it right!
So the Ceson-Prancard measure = 1.00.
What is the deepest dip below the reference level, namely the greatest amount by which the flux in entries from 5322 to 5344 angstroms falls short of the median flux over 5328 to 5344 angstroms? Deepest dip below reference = 0.5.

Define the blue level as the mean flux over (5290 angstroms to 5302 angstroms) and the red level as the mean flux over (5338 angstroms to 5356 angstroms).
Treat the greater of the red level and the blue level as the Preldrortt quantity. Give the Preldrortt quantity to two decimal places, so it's 21.21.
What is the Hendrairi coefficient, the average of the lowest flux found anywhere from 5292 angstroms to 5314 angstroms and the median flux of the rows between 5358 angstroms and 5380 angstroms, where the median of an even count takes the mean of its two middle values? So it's 20.62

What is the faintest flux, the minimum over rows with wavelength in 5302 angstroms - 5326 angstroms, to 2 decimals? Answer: 20.54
